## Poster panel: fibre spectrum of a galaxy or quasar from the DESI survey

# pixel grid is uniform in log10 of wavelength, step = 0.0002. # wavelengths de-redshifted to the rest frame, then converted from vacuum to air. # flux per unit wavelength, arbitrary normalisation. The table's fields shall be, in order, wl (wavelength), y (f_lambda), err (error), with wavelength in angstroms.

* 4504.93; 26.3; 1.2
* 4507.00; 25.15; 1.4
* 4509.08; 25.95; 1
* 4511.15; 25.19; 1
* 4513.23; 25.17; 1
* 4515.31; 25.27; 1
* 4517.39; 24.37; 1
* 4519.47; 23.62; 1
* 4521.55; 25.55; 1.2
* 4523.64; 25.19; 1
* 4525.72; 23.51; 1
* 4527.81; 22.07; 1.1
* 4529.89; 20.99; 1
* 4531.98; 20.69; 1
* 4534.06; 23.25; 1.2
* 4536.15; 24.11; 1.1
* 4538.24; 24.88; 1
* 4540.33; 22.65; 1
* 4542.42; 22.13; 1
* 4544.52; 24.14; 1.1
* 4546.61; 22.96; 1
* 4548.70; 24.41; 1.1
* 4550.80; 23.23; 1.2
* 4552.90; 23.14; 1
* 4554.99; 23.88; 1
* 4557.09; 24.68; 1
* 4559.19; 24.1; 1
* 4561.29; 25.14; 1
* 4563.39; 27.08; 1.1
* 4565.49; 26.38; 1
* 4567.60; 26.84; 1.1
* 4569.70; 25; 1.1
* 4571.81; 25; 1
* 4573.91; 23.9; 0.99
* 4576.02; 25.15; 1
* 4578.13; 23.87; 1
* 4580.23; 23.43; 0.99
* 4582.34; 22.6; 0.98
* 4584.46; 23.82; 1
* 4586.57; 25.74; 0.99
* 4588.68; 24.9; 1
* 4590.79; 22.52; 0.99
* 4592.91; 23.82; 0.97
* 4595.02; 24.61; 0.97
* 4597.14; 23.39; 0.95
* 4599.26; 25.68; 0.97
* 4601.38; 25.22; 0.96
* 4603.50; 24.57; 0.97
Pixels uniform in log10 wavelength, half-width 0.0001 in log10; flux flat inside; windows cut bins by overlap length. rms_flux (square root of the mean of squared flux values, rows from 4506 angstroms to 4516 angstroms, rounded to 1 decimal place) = 25.3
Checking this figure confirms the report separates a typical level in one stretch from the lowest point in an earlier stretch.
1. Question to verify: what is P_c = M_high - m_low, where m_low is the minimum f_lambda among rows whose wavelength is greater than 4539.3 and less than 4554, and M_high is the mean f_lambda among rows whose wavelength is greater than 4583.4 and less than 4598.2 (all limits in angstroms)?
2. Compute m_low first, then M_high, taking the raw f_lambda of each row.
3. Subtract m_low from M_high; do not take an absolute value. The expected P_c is 2.0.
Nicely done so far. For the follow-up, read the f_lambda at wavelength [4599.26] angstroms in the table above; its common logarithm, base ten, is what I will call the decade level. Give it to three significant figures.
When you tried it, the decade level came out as 1.41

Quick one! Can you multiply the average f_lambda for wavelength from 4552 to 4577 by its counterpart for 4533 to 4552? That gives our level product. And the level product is 589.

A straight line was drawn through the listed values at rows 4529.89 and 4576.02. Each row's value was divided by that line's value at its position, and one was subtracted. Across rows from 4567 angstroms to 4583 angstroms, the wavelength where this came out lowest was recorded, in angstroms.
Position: 4582.34 angstroms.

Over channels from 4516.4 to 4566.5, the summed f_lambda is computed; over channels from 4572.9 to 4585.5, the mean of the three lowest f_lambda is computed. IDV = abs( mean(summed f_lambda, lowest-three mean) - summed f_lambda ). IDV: 274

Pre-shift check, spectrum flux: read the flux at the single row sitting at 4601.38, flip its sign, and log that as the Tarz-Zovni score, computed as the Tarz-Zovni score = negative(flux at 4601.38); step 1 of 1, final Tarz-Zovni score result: -25.2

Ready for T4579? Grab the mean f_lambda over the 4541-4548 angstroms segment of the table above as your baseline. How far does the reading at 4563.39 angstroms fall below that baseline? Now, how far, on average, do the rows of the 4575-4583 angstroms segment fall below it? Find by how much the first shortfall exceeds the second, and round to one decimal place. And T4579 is -3.3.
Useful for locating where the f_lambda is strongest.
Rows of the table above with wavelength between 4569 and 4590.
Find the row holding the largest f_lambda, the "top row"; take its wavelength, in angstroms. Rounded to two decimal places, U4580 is 4586.57 angstroms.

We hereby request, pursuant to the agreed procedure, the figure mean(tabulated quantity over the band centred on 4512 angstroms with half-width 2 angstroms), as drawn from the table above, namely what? 25.2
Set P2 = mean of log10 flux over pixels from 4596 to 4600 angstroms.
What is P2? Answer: 1.39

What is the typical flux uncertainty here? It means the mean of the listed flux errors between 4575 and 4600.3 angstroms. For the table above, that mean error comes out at 0.98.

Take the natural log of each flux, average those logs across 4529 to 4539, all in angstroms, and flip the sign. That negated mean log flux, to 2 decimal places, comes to -3.12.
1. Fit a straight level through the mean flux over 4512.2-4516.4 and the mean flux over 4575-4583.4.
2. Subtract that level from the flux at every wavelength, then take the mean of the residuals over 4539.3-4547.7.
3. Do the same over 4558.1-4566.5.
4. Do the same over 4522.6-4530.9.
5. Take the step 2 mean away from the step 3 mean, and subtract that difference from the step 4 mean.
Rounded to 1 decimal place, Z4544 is -5.1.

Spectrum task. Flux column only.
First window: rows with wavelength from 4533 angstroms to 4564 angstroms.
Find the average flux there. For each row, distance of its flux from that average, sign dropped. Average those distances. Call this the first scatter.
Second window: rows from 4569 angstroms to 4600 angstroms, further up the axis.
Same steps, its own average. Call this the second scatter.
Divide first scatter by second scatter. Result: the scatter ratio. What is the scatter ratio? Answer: 1.03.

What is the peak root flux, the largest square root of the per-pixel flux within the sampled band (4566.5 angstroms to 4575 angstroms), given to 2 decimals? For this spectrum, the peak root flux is 5.18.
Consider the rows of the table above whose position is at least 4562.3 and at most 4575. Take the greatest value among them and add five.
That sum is 32.1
